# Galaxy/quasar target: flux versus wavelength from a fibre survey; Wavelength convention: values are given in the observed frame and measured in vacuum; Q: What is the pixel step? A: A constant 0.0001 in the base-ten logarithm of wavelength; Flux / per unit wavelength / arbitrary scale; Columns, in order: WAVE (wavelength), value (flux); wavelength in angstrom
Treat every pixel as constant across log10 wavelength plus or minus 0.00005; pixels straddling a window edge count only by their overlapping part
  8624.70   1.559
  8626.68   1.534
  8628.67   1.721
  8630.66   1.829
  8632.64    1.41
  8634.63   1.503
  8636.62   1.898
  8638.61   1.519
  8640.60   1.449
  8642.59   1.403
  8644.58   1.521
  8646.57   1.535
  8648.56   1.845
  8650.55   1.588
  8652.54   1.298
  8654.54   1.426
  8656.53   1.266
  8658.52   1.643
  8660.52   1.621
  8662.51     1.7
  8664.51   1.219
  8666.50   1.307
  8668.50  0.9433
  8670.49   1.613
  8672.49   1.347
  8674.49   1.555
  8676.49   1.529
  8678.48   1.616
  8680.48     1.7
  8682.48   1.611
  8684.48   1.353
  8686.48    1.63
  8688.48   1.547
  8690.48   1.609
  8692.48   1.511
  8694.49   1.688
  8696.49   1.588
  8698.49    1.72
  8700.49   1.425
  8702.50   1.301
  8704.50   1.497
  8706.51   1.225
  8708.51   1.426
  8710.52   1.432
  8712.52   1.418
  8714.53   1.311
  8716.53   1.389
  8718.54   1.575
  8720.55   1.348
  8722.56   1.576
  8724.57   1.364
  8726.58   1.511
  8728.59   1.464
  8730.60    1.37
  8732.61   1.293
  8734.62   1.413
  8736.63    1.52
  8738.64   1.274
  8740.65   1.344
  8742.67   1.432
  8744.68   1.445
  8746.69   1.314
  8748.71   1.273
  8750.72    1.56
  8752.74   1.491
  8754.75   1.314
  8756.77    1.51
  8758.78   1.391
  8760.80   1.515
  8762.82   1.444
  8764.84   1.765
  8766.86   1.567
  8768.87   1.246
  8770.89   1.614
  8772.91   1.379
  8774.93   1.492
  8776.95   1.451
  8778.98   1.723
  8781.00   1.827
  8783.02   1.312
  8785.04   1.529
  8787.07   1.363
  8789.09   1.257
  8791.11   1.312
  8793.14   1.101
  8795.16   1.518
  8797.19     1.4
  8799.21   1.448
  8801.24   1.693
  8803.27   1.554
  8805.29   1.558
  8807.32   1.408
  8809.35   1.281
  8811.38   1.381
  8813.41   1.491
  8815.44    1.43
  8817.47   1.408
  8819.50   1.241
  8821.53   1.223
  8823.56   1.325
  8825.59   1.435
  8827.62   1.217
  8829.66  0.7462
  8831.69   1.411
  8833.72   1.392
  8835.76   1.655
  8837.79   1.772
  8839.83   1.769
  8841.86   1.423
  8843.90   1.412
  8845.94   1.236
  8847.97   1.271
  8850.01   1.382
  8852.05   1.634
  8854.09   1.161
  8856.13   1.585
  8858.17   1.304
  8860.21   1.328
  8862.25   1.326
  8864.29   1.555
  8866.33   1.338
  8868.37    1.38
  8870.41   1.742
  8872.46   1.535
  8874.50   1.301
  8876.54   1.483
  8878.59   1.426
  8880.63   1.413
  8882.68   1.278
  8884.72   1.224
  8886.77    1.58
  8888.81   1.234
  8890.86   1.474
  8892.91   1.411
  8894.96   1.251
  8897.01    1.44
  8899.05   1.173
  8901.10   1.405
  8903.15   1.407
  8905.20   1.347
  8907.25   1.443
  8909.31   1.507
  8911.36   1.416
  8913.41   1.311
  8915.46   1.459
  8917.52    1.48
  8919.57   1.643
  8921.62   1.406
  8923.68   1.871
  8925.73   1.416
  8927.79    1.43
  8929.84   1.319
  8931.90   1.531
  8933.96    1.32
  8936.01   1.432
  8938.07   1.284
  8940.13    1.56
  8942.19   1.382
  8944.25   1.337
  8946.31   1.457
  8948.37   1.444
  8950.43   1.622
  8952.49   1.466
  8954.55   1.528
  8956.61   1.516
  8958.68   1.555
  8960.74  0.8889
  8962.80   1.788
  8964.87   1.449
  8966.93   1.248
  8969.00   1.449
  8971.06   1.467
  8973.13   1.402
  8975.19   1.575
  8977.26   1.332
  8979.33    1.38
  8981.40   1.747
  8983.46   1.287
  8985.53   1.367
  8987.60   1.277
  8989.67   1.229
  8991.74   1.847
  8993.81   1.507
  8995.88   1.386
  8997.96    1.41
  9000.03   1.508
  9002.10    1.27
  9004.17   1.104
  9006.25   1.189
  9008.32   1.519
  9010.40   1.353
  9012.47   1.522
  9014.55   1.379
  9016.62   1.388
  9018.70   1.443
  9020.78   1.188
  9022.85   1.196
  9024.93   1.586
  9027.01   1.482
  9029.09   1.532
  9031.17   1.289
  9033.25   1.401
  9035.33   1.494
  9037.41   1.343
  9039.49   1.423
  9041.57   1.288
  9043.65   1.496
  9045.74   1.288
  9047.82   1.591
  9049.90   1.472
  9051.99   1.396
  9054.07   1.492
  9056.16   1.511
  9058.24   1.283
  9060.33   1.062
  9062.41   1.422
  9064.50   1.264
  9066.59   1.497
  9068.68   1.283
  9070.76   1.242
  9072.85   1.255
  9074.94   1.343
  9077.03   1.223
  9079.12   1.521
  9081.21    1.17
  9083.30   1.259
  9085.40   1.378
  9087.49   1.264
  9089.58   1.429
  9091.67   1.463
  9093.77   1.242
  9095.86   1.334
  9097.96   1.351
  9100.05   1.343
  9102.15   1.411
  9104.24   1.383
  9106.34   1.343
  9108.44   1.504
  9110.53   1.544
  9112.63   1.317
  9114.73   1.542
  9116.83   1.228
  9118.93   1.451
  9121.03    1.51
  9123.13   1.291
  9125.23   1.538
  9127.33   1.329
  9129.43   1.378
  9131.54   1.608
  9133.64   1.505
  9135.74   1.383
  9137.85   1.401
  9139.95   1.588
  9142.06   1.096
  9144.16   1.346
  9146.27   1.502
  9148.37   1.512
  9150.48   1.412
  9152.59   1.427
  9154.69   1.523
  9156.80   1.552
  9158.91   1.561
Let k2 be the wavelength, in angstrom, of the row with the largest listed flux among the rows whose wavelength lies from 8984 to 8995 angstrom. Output 8991.74 angstrom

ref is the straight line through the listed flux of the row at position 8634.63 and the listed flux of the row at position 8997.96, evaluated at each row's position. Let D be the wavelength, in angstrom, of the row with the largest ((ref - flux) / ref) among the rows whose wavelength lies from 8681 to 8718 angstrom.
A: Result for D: 8706.51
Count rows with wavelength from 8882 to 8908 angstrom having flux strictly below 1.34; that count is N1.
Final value 5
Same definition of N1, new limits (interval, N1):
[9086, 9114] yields 4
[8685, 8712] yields 2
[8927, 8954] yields 4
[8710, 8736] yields 2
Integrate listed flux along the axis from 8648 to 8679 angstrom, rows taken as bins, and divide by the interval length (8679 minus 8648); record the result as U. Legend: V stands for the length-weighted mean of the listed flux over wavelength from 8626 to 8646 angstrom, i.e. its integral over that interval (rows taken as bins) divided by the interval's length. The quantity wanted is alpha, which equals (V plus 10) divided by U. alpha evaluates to 7.92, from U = 1.46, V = 1.58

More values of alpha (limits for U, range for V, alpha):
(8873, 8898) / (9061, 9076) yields 8.21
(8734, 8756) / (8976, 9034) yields 8.15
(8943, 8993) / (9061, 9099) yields 7.84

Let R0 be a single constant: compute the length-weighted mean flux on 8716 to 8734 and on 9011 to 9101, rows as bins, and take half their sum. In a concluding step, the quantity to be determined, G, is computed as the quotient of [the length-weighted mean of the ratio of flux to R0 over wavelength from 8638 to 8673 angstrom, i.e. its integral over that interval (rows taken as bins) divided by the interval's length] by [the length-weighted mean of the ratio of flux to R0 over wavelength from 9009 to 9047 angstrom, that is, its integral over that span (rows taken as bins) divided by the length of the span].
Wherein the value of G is 1.04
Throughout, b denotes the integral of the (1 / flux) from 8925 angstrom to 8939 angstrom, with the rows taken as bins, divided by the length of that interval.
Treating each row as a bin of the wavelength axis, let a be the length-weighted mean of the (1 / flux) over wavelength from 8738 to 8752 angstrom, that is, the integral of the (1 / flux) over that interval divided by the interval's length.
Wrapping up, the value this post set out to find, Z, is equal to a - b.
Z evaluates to 0.005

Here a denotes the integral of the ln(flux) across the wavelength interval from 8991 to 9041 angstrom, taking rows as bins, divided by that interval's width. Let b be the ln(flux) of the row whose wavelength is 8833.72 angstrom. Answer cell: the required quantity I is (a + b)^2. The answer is 0.440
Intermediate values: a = 0.333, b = 0.33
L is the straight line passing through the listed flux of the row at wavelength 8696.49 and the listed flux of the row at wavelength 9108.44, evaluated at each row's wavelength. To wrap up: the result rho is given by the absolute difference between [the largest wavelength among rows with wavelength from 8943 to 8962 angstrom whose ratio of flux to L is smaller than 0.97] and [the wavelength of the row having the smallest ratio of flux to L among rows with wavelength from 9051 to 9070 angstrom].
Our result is 99.6 angstrom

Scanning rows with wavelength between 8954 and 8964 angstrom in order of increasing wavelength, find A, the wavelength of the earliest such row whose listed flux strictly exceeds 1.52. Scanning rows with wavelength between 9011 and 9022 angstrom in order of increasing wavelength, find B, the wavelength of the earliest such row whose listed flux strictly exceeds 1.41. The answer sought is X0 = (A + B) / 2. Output 8983.5 angstrom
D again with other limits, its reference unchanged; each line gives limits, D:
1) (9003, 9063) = 9060.33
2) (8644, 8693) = 8668.50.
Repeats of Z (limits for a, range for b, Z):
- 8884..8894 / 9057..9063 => -0.085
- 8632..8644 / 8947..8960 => -0.011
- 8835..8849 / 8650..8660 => -0.020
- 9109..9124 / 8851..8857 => 0.009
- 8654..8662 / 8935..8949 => -0.037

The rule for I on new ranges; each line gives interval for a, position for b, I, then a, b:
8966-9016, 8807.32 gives 0.458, 0.335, 0.34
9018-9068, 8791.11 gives 0.357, 0.326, 0.27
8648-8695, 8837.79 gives 0.940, 0.397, 0.57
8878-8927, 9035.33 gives 0.556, 0.344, 0.40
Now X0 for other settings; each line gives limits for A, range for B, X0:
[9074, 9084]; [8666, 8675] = 8874.8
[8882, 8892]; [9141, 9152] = 9016.5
